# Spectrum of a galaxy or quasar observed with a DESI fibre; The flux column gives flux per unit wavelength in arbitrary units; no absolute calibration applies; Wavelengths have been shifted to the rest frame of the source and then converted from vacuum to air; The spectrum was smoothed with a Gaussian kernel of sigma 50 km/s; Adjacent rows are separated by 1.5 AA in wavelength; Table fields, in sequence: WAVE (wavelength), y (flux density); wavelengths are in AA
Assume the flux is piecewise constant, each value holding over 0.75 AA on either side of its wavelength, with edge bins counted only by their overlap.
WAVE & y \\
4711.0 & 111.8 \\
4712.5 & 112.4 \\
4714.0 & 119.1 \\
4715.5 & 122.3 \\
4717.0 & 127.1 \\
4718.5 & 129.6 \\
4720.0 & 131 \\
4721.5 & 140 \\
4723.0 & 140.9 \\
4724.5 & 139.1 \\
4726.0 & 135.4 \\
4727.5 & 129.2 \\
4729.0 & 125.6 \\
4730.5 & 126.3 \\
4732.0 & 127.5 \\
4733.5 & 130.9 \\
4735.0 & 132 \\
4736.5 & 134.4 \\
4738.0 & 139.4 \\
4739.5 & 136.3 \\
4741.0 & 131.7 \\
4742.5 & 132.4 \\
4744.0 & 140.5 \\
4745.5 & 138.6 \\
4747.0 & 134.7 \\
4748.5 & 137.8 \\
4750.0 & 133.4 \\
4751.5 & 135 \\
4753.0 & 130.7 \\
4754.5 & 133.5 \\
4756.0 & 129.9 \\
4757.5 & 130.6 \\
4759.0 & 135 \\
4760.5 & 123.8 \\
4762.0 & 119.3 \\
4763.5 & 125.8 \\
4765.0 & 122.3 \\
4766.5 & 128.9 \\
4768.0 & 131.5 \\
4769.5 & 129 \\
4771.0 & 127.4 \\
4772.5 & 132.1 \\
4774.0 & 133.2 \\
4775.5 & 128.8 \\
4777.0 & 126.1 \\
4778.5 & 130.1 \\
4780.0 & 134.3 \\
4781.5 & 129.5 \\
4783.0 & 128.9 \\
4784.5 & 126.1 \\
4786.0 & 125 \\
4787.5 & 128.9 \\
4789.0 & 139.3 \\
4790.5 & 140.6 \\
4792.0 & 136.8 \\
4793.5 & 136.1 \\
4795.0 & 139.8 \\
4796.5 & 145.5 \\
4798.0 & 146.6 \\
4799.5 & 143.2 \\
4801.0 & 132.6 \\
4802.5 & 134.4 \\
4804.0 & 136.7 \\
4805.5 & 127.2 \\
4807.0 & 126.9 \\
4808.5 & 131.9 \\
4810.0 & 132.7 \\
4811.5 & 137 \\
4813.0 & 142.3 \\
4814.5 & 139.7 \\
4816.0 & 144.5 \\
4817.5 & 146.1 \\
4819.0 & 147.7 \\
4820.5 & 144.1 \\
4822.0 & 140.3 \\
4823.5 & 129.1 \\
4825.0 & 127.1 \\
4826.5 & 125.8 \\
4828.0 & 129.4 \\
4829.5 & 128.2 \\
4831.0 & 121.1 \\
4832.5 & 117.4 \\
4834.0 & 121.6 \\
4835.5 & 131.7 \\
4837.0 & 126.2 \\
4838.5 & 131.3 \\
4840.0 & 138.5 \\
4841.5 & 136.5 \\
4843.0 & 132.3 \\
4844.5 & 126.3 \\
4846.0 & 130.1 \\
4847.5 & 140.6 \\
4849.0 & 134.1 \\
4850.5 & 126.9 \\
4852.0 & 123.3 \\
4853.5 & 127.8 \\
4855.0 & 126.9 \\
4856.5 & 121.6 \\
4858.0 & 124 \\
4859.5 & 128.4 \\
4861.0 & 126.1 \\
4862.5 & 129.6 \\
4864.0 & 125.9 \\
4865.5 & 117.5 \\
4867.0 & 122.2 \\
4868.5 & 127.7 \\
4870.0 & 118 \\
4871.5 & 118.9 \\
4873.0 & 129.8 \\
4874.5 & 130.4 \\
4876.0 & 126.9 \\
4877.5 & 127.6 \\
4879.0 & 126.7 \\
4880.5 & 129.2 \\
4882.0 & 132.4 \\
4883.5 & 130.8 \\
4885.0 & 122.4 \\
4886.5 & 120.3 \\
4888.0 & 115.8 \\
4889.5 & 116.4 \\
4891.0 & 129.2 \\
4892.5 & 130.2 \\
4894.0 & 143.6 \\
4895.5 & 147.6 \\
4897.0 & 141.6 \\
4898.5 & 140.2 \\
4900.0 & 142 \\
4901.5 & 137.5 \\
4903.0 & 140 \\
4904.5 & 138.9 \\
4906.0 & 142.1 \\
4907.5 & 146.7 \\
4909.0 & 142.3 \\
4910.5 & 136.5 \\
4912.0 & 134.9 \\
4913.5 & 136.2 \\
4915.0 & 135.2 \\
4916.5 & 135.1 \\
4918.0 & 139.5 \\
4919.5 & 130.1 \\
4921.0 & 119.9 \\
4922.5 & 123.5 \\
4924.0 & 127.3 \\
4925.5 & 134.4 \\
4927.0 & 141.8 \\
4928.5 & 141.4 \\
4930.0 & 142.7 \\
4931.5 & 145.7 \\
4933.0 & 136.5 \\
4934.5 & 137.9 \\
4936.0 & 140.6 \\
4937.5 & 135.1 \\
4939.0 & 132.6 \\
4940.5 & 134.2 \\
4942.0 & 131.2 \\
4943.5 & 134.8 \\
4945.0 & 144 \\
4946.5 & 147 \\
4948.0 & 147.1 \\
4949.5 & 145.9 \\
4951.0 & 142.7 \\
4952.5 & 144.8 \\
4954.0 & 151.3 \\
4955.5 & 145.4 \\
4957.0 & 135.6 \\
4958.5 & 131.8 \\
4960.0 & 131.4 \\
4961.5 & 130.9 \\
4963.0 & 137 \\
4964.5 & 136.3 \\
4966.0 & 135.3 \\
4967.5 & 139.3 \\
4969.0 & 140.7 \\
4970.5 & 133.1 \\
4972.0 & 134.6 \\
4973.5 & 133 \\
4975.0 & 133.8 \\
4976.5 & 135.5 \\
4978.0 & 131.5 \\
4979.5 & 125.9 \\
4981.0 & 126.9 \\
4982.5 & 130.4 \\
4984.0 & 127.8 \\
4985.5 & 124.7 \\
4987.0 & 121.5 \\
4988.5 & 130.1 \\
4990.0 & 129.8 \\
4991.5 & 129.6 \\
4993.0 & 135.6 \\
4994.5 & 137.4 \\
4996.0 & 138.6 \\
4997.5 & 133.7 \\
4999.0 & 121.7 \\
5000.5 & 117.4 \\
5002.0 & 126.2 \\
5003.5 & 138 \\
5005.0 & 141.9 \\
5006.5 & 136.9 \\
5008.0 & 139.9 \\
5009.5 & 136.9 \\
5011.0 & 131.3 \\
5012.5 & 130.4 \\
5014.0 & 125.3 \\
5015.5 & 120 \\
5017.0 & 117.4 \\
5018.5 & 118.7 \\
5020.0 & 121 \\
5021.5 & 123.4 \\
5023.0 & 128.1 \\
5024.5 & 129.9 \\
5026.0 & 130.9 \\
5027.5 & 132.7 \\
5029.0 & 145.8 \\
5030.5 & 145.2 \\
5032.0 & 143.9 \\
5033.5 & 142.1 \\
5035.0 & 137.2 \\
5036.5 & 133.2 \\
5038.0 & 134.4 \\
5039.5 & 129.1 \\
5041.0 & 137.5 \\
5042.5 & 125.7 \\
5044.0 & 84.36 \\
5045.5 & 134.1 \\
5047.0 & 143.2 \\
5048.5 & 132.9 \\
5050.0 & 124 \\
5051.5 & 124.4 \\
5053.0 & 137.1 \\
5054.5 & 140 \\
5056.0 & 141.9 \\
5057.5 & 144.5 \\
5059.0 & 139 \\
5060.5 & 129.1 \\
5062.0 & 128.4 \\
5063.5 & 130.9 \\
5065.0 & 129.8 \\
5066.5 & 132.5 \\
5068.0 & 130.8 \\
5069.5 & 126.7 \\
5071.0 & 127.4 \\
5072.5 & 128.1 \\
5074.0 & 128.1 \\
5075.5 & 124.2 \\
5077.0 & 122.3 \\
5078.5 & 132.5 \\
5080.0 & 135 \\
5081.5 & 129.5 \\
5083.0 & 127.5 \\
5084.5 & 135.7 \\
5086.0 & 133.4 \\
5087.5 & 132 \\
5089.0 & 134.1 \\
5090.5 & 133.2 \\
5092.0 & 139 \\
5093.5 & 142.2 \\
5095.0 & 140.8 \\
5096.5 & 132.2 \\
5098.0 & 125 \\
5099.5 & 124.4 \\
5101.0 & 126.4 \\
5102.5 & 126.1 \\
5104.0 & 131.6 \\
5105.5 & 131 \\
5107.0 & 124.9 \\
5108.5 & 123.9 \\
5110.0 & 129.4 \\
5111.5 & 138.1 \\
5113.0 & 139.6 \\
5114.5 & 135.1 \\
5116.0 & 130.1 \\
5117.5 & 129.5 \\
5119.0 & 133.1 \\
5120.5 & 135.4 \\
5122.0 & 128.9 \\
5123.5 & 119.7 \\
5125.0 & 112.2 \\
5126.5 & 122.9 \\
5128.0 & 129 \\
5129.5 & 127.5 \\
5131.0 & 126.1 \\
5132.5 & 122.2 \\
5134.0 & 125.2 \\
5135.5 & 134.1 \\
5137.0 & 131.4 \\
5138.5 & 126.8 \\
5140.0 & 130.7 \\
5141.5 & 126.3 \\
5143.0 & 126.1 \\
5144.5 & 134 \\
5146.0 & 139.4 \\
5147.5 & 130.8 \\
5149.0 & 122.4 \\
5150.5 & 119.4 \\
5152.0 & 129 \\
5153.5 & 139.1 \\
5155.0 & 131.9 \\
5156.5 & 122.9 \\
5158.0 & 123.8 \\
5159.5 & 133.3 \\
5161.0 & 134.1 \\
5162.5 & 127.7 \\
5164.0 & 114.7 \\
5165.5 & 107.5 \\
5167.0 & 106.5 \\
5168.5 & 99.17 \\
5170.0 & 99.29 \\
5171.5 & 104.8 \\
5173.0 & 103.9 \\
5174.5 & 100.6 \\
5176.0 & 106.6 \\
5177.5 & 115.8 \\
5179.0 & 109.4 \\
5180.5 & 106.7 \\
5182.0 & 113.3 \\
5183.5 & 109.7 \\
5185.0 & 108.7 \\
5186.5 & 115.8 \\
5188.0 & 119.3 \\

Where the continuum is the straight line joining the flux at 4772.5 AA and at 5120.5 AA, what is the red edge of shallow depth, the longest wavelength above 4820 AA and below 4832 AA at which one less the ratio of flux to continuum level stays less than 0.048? 4829.5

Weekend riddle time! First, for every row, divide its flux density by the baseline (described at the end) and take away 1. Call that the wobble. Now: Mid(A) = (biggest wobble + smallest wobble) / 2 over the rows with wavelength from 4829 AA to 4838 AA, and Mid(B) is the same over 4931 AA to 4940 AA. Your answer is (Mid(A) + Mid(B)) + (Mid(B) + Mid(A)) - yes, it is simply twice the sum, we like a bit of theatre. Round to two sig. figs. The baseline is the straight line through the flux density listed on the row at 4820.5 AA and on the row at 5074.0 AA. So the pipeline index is -0.23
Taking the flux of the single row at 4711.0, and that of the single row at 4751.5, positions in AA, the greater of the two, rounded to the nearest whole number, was 135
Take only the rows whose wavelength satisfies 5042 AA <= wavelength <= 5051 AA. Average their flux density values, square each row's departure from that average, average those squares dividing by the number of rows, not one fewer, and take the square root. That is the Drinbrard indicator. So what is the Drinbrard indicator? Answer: 18.8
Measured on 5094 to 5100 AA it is 6.6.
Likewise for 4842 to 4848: 5.2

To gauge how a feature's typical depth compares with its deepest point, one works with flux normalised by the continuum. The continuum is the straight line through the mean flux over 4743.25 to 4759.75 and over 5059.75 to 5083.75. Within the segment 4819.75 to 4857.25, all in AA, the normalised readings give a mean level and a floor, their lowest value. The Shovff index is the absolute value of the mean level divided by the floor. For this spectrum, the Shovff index 1.10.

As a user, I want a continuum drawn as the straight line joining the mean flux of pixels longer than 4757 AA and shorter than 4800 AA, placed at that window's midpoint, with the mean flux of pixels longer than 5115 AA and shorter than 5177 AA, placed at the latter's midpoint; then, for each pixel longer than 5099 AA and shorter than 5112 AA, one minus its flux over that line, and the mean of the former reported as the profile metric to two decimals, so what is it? -0.03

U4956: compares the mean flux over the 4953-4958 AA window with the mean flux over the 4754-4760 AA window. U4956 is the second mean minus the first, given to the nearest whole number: -12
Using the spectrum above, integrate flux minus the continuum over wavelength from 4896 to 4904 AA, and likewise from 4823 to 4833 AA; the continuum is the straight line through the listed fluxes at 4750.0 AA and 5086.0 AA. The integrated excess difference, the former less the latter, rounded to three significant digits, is 135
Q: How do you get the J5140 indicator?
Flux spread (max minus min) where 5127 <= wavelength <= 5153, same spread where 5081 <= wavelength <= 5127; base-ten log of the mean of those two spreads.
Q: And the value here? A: 1.40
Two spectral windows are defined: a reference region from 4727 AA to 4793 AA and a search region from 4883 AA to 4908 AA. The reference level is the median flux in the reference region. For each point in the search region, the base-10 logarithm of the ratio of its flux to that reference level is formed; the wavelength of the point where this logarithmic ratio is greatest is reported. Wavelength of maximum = 4895.5 AA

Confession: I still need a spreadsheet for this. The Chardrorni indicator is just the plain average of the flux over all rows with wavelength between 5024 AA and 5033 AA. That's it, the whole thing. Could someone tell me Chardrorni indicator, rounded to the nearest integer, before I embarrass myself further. 138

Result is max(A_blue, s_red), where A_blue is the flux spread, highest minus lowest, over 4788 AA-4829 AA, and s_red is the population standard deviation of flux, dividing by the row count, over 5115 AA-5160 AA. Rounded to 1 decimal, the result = 21.9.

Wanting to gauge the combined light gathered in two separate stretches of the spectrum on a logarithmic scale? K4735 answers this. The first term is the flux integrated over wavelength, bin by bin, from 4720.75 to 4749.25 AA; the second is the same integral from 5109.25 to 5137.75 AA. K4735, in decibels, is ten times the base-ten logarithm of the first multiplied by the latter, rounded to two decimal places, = 71.48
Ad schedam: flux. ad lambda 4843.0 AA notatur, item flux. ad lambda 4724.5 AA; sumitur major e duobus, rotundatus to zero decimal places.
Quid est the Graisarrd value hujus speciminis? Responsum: 139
